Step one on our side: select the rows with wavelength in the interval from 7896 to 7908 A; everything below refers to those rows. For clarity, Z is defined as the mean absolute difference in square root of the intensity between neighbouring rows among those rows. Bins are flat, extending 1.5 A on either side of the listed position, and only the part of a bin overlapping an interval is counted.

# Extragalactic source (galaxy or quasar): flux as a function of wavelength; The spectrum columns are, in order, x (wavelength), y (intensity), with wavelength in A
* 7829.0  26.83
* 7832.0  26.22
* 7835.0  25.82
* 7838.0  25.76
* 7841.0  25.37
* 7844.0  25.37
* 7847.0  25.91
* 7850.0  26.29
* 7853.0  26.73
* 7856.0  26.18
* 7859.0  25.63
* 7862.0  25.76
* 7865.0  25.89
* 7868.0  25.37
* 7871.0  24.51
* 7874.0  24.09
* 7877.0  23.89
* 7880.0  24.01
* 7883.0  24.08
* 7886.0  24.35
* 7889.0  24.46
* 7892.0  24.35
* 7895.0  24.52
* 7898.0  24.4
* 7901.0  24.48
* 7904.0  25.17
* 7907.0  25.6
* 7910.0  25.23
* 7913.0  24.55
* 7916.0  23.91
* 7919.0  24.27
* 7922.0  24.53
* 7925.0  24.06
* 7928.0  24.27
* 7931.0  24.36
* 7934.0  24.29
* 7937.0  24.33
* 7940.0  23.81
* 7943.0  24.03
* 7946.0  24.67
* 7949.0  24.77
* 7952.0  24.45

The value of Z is 0.040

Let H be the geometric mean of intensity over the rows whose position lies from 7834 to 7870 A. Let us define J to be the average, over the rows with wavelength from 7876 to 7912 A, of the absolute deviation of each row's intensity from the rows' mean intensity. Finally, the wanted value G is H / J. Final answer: 66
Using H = 25.84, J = 0.394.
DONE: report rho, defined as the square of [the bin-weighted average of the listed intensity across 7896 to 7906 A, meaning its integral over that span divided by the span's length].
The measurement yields 611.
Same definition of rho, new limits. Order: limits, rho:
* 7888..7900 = 597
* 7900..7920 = 613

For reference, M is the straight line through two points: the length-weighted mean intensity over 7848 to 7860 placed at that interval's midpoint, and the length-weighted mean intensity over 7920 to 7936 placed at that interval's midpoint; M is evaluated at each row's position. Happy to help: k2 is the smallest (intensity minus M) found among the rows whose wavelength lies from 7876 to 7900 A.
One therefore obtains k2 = -1.7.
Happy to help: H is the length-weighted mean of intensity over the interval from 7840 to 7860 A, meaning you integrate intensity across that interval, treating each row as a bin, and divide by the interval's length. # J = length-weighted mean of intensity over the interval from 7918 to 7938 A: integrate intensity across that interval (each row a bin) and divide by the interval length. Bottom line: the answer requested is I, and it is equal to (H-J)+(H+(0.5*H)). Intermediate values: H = 25.9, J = 24.3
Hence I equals 40.6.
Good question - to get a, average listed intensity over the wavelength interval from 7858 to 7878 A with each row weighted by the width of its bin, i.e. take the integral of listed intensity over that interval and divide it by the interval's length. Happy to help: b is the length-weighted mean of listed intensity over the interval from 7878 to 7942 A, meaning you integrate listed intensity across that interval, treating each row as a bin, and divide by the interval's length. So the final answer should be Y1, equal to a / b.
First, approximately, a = 25.0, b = 24.4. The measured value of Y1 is 1.02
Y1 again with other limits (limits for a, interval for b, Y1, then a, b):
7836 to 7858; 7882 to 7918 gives 1.05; 25.9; 24.6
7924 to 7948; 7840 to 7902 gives 0.97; 24.2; 25.0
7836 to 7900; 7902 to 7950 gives 1.02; 25.1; 24.5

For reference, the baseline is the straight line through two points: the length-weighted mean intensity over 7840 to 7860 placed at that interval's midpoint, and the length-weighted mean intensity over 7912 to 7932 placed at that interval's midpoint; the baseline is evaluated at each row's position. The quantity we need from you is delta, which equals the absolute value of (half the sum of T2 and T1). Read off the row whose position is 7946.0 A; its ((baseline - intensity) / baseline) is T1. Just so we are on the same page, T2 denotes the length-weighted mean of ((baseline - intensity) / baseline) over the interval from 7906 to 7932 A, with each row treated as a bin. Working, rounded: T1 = -0.04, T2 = -0.007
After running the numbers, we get 0.024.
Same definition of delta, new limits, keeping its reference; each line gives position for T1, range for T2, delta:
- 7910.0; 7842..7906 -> 0.007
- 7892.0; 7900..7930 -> 0.009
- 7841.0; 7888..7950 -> 0.012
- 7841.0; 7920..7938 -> 0.011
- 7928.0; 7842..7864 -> 0.005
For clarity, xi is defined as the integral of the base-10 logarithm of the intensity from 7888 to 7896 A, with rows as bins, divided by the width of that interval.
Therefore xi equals 1.39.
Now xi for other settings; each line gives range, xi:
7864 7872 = 1.40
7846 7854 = 1.42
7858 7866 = 1.41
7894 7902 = 1.39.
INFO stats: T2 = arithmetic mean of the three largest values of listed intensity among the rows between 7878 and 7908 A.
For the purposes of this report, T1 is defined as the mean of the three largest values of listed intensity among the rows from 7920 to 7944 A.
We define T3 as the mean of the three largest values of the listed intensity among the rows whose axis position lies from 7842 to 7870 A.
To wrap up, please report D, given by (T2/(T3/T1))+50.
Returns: 73.2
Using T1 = 24.4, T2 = 25.1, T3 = 26.4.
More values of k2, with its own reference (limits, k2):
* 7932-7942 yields -0.2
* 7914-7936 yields -0.7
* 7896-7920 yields -0.7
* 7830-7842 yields -1.2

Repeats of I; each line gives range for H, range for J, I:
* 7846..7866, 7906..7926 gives 40.6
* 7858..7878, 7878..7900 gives 38.3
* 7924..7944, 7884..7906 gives 35.9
